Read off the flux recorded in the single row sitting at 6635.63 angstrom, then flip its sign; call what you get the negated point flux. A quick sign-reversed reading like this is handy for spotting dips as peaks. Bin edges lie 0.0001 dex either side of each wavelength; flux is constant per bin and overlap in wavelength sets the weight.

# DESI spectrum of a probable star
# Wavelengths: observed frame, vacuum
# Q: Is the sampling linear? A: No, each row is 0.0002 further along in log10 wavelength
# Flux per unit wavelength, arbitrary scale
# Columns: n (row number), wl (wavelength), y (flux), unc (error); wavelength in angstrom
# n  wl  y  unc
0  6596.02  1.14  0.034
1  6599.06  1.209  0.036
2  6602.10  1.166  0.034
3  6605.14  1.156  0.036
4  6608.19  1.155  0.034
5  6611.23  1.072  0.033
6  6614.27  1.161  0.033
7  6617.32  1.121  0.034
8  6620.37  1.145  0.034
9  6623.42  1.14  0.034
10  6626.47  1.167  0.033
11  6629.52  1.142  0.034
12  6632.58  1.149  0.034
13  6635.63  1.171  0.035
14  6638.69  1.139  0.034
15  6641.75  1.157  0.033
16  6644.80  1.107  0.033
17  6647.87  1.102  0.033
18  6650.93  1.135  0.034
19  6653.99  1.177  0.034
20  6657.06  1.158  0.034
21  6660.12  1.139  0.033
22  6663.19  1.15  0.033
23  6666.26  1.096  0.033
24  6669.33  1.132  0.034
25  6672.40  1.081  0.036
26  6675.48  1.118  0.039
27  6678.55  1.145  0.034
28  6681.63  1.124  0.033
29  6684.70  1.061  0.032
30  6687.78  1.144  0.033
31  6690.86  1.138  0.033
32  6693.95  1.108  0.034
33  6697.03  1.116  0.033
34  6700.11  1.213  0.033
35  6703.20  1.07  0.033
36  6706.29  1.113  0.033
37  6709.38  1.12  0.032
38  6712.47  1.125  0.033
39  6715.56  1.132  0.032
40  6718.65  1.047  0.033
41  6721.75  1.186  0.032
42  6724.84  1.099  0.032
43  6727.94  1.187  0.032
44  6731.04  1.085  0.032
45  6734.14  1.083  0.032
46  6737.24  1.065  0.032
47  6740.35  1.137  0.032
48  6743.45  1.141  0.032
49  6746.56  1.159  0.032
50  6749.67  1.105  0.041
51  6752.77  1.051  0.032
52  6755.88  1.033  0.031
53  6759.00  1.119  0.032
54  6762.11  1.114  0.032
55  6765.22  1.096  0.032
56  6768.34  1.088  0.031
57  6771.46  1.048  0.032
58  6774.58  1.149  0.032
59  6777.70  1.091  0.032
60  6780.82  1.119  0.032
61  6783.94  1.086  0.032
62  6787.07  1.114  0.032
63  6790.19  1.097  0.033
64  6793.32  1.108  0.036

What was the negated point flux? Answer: -1.17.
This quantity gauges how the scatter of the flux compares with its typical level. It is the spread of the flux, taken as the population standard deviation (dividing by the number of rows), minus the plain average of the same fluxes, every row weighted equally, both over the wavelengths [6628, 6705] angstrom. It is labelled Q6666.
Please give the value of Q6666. -1.10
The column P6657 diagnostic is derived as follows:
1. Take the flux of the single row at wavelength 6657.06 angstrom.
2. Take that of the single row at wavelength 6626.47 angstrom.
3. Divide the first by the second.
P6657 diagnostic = 0.992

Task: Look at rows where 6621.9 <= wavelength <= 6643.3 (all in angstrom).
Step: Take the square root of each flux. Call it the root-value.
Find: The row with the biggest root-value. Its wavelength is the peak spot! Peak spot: 6635.63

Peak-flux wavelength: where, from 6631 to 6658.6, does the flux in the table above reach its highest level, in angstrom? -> 6653.99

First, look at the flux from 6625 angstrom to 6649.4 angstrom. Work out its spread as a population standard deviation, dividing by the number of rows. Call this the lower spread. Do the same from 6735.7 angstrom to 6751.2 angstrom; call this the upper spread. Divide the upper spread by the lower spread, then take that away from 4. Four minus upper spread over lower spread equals 2.6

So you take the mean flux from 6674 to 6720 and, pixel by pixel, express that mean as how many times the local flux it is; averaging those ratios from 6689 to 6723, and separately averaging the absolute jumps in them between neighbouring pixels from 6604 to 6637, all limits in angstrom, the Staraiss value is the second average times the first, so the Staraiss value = 0.0282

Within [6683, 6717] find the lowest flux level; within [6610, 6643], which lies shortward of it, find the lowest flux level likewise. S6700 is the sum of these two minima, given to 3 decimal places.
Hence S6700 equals 2.133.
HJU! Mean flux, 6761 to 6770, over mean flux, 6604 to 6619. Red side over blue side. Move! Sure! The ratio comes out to 0.970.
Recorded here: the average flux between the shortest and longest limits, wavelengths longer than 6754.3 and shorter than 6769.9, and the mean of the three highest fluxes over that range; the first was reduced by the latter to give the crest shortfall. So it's -0.020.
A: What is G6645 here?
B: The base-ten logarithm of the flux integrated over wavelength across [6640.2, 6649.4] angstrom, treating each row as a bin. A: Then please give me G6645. 1.01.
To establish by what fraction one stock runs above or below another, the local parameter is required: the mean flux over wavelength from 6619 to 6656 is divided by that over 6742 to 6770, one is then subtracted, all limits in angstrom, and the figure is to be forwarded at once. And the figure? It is 0.040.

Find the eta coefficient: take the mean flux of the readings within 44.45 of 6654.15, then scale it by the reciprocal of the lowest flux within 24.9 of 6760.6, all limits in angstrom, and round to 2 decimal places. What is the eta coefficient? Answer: 1.09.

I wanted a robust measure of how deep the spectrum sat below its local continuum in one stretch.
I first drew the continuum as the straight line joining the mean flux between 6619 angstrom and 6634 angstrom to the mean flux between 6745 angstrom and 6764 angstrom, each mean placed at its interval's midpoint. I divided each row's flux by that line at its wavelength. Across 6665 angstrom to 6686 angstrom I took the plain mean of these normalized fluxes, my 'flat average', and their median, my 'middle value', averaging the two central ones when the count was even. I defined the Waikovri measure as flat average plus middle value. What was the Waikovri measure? 1.97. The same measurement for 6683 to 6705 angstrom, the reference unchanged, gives 2.00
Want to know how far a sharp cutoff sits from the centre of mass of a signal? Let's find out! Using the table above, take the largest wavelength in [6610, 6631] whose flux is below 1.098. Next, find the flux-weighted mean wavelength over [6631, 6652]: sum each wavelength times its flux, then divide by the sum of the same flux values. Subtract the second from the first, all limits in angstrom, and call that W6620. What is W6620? -30.4 angstrom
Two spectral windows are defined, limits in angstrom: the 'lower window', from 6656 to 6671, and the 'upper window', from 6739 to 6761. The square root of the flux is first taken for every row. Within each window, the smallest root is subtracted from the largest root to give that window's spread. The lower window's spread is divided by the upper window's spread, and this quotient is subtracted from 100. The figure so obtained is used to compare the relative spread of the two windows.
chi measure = 99.5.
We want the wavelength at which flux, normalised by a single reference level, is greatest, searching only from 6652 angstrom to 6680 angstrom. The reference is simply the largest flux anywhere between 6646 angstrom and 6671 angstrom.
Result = 6653.99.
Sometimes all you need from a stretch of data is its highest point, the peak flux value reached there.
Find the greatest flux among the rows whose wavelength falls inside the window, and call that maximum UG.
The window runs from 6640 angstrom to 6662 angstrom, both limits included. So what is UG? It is 1.177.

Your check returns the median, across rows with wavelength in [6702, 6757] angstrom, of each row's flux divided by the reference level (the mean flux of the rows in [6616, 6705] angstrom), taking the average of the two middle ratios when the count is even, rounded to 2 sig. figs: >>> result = 0.98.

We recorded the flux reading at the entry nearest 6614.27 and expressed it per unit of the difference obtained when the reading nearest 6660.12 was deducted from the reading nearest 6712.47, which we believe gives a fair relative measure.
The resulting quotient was -83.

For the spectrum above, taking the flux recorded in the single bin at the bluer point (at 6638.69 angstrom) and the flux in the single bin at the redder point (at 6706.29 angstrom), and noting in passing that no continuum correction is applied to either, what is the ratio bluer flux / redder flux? 1.023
